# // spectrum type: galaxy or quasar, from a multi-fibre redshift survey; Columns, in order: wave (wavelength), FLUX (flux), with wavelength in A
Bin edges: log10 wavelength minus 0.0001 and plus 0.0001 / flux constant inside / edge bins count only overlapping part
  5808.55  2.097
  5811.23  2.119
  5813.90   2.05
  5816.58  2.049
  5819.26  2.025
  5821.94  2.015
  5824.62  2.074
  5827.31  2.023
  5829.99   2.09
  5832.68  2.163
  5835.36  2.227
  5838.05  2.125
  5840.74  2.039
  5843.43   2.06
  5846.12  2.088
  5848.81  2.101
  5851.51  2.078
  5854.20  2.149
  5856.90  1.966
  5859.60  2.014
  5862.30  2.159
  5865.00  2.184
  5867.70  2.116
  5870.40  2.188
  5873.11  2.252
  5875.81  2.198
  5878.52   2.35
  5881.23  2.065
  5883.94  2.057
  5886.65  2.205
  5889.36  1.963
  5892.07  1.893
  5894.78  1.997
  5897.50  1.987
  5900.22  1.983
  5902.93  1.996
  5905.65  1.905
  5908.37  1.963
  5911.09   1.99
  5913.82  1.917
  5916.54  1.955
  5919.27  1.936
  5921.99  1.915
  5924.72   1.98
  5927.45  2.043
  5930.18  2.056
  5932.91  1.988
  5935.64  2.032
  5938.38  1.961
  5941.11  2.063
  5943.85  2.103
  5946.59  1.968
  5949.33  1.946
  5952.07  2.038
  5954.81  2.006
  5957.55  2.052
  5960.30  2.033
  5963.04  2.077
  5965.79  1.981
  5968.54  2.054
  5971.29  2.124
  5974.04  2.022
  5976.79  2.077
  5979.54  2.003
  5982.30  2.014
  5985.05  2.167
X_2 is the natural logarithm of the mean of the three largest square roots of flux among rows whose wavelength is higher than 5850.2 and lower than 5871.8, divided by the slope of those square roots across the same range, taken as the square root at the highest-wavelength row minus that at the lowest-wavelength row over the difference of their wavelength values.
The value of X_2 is 6.6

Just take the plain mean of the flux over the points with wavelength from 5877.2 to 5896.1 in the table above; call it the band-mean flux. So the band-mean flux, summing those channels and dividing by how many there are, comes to 2.08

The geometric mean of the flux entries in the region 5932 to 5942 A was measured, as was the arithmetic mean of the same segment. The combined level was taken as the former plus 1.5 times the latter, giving 5.03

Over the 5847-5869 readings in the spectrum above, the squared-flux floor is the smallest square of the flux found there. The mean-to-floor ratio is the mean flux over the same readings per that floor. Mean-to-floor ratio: 0.542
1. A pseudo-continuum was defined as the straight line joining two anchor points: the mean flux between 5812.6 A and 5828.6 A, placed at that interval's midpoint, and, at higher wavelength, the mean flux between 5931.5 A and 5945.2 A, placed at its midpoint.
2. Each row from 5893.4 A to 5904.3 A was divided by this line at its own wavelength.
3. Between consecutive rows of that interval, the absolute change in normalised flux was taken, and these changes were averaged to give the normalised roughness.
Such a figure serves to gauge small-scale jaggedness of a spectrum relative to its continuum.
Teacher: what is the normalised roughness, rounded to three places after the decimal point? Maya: 0.004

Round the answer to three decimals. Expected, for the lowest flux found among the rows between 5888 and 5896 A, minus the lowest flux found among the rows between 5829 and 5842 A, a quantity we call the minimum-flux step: -0.146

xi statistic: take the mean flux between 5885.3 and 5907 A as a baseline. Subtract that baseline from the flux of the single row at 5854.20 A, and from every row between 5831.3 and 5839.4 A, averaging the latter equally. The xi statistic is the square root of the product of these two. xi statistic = 0.17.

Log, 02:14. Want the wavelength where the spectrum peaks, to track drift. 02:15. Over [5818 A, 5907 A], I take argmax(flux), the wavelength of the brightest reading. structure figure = 5878.52 A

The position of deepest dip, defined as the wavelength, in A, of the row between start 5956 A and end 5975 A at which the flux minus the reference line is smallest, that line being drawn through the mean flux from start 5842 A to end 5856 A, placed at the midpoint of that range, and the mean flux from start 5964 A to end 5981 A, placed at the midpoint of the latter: 5965.79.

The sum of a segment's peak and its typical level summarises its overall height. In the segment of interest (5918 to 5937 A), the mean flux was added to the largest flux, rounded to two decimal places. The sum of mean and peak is 4.05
